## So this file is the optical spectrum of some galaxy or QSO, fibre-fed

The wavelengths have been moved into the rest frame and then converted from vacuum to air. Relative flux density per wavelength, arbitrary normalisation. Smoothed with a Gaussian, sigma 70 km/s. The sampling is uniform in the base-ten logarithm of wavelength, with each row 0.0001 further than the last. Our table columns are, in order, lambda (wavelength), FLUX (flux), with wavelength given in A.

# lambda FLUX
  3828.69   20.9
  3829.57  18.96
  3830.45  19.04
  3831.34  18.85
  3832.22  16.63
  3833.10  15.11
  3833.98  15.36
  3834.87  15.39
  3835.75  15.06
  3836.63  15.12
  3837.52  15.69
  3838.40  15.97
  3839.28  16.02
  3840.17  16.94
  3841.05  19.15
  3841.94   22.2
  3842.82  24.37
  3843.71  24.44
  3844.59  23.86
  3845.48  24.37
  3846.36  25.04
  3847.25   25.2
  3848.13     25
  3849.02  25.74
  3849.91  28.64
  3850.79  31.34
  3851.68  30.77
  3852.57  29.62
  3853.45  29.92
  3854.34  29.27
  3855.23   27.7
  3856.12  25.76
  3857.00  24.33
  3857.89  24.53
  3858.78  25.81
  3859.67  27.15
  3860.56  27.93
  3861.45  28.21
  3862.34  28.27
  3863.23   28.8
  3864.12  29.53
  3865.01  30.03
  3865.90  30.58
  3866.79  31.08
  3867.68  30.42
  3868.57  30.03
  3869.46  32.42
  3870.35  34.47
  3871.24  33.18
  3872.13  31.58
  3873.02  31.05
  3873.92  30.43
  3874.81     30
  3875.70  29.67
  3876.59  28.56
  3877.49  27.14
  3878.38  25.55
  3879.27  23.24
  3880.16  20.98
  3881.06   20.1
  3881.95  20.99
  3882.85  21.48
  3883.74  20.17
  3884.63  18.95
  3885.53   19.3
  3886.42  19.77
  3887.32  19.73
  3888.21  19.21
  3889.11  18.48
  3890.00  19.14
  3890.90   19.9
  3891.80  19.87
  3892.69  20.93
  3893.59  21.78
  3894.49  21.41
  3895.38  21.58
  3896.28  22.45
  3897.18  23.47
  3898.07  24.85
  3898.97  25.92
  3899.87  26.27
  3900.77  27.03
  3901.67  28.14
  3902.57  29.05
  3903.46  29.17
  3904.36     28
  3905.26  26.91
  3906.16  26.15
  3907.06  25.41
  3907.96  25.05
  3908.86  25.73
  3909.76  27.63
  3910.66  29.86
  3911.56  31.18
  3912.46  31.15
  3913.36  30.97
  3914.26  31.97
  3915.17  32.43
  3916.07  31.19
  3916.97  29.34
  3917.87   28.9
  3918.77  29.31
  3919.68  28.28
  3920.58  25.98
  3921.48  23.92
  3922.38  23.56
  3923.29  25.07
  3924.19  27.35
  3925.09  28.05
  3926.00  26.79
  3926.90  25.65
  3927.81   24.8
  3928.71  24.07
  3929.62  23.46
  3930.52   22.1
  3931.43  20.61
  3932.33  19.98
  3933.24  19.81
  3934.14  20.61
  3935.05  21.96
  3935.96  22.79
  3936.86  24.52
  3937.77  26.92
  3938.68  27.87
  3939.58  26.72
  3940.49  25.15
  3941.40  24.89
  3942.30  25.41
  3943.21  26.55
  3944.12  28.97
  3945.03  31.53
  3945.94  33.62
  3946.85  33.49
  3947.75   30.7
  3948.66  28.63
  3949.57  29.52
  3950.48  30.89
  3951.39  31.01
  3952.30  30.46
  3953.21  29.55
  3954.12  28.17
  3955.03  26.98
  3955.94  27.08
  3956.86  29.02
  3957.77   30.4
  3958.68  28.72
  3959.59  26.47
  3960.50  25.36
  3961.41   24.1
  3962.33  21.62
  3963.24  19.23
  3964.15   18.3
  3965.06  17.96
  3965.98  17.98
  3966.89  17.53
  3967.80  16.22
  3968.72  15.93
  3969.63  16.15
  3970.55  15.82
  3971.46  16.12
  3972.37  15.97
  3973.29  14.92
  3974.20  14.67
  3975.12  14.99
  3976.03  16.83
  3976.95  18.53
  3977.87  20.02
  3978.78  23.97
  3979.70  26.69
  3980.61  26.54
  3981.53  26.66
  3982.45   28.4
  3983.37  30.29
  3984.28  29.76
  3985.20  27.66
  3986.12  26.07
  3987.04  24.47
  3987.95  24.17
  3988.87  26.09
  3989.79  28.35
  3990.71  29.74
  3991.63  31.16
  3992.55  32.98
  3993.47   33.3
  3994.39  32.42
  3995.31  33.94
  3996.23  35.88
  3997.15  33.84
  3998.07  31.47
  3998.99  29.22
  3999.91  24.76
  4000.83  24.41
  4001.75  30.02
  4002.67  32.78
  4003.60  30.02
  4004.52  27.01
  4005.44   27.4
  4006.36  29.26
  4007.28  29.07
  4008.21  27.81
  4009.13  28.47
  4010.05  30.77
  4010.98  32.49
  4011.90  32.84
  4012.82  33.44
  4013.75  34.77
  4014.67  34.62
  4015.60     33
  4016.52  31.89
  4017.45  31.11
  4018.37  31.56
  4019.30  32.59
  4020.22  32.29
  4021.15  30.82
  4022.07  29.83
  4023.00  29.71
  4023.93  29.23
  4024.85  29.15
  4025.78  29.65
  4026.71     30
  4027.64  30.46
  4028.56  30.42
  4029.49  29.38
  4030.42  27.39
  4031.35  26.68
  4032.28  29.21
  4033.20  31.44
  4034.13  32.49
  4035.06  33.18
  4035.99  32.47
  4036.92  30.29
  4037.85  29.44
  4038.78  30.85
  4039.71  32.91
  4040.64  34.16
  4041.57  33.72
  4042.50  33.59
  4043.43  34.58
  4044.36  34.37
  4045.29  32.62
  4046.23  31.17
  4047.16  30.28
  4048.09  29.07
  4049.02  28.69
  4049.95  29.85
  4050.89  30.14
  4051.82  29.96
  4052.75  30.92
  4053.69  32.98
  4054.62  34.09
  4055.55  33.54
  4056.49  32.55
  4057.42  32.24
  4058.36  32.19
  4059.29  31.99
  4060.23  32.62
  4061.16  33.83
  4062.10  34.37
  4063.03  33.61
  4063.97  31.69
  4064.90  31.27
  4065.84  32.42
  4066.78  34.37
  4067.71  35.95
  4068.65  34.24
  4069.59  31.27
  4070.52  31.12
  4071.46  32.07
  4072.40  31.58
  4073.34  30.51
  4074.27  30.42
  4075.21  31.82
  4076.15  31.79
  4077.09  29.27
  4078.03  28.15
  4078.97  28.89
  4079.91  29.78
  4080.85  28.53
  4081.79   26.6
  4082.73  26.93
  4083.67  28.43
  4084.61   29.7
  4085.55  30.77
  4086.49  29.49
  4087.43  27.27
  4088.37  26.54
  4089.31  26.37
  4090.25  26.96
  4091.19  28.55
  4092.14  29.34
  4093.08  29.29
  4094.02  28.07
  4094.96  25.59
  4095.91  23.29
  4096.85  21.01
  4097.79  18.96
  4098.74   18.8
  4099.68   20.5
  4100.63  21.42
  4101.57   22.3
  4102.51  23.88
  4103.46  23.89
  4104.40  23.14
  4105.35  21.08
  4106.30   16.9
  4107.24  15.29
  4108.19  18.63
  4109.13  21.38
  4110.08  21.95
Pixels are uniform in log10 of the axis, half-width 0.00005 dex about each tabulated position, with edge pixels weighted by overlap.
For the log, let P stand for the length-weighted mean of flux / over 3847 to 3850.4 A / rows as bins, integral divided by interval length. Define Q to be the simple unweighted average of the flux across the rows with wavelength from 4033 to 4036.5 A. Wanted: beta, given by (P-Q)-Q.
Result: -38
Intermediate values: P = 26.3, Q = 32.4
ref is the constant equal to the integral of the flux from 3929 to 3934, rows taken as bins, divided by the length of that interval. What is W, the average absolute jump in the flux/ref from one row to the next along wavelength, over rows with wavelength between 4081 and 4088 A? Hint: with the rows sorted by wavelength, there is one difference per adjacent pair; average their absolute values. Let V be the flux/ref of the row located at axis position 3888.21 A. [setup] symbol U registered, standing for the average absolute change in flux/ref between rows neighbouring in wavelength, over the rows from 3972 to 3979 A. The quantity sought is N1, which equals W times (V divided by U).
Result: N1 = 0.8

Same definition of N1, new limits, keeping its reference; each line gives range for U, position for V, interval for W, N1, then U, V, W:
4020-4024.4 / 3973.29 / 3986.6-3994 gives 1.2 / 0.04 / 0.7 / 0.063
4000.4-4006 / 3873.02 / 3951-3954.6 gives 0.5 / 0.14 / 1.5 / 0.045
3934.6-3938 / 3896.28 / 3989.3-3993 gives 1.0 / 0.08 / 1.1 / 0.073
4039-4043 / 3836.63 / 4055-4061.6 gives 0.7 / 0.03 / 0.7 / 0.027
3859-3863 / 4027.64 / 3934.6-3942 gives 4.9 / 0.02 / 1.4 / 0.060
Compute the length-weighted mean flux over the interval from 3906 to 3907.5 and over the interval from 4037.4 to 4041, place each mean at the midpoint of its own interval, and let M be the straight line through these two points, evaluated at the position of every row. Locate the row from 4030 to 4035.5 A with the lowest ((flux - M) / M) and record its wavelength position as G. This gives 4031.35 A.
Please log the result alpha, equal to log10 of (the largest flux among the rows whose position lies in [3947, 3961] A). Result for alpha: 1.49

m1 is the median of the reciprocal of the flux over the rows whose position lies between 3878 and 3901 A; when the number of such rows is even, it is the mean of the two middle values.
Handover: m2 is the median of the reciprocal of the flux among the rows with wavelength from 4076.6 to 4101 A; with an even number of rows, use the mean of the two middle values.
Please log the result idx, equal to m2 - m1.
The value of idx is -0.012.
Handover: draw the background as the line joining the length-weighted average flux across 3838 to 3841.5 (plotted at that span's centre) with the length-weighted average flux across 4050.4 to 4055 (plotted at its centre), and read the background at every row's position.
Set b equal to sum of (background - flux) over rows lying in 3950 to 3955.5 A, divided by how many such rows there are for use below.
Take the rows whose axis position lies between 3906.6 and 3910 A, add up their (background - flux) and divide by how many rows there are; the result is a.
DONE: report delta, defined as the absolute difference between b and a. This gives 1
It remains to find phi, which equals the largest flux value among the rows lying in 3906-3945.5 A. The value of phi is 32.43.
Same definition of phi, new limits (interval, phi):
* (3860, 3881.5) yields 34.47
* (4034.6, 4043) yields 34.16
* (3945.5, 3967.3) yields 33.62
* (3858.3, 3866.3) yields 30.58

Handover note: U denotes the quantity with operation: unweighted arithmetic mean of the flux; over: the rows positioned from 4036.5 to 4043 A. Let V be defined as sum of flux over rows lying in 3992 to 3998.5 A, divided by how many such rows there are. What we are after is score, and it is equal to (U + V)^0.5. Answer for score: 8.1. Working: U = 32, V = 33.4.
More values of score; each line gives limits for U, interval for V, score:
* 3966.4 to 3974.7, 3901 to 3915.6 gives 6.7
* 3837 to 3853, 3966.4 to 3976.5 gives 6.3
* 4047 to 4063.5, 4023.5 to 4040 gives 7.9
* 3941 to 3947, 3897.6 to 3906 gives 7.5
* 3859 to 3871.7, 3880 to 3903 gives 7.2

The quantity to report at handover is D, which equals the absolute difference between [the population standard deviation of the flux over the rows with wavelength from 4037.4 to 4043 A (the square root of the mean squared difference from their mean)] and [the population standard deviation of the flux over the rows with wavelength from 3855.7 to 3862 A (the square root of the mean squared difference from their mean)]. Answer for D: 0.3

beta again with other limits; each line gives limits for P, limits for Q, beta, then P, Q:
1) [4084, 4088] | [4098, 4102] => -12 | 29.2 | 20.8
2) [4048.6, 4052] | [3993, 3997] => -38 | 29.6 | 33.9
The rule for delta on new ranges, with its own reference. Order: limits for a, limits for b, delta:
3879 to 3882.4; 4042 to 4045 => 2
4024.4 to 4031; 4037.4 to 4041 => 2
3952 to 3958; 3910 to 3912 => 5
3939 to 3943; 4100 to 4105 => 14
